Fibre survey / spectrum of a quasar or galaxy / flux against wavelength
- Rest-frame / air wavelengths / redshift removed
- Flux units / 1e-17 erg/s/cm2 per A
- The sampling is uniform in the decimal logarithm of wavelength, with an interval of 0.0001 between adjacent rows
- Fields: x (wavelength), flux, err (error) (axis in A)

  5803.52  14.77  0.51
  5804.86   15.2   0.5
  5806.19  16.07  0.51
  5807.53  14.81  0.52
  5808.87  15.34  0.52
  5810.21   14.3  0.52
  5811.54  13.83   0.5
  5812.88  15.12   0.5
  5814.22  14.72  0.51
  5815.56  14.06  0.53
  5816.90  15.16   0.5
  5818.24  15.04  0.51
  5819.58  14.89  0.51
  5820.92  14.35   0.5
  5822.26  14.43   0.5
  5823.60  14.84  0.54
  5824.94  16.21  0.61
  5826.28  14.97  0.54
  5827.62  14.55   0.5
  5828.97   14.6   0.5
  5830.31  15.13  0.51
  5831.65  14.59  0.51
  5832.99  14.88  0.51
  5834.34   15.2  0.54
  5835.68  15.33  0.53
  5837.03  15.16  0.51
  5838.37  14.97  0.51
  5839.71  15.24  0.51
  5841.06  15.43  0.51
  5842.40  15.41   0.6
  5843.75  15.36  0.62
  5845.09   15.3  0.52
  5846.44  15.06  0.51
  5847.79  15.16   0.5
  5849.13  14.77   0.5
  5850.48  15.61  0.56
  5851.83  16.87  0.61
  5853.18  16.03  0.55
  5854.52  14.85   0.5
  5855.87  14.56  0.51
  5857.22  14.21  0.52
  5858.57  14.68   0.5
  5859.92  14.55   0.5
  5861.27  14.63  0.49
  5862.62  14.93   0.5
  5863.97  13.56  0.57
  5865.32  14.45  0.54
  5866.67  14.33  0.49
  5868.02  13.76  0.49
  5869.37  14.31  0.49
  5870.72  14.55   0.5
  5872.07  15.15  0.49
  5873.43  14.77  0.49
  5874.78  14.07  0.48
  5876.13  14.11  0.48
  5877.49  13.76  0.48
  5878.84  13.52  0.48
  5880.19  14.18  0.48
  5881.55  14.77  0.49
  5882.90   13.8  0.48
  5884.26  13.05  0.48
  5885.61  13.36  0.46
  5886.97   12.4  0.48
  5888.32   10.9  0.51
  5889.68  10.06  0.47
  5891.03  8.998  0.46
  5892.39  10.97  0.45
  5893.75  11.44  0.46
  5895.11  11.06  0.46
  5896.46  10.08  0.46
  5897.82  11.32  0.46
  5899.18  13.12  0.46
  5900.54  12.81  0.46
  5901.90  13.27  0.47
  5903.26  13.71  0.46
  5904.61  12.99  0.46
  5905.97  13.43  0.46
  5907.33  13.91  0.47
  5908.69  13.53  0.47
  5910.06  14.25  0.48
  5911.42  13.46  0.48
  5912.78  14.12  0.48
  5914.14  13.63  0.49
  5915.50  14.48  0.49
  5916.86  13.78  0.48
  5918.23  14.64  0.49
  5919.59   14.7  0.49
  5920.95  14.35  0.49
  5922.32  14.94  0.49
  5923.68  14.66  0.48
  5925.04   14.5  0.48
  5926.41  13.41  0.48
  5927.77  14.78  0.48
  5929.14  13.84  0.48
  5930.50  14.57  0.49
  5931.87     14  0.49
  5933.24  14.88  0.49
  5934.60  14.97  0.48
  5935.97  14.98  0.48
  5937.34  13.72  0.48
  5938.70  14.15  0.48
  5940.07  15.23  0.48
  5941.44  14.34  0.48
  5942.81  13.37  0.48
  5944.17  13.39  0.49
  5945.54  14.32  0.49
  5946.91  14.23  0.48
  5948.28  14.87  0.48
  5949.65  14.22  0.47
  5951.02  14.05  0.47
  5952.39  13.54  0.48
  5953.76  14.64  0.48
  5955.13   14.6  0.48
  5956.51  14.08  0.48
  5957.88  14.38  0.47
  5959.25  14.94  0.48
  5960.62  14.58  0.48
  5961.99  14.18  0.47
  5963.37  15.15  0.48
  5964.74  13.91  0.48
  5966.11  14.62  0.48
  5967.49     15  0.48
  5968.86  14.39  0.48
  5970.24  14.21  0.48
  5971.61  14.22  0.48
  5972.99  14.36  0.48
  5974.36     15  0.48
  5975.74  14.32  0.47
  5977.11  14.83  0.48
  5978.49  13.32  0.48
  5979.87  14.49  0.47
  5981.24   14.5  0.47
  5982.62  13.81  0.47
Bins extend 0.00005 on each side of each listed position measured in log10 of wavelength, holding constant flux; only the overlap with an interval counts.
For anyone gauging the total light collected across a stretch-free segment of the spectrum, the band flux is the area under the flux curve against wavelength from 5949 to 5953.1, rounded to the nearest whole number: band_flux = 57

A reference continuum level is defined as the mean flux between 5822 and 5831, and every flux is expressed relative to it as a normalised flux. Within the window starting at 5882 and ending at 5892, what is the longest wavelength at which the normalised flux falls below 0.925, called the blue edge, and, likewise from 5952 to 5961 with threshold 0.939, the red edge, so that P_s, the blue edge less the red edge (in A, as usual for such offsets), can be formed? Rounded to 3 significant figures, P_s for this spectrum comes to -61.4 A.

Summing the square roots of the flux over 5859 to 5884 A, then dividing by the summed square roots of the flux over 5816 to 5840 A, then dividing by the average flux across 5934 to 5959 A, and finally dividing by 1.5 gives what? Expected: 0.0456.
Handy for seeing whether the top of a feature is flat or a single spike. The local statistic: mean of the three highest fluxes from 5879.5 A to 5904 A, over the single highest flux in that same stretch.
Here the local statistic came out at 0.965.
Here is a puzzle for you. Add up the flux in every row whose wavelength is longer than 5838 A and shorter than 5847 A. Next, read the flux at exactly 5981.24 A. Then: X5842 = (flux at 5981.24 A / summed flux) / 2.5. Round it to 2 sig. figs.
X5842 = 0.054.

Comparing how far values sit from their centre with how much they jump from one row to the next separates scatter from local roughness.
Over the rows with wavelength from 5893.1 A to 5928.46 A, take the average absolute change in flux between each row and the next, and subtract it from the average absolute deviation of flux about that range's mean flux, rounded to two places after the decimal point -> 0.25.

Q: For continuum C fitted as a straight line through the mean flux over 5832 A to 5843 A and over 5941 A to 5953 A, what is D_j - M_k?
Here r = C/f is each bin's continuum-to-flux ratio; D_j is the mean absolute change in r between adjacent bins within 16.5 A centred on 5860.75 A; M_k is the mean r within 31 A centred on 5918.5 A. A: -0.98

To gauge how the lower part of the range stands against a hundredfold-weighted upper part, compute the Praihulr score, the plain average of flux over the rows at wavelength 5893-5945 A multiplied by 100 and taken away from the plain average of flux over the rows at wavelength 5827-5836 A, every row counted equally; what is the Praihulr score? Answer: -1358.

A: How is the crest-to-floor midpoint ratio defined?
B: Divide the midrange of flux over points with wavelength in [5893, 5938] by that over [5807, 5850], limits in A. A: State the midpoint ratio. 0.83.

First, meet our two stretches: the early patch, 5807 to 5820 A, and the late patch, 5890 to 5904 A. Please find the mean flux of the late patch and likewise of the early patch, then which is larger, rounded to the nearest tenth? 14.7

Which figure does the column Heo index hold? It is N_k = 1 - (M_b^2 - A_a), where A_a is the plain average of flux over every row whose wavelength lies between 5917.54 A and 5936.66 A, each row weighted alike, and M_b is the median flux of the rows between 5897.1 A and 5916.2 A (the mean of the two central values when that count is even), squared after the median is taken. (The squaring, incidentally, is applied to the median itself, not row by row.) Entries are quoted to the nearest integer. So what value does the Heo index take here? -167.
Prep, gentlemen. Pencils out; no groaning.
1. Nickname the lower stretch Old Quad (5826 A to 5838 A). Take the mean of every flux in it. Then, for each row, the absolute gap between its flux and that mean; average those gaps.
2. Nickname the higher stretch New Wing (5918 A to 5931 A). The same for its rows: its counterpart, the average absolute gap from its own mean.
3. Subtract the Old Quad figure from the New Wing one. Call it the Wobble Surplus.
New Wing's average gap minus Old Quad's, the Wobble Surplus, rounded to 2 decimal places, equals 0.10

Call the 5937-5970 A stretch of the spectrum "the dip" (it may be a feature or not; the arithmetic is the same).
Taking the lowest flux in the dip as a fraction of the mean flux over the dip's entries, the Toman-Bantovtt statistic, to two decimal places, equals 0.93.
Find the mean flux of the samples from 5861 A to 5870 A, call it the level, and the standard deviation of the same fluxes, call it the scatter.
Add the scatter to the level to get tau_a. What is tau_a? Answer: 14.7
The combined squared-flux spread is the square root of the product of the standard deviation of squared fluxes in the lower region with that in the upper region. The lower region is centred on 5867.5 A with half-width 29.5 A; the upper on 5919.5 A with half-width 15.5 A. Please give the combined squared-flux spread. 27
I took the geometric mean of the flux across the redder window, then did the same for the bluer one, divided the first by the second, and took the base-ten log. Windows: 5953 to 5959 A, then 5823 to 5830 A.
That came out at -0.018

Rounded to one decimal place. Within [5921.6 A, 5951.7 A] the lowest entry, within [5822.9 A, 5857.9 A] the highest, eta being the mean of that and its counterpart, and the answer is 15.1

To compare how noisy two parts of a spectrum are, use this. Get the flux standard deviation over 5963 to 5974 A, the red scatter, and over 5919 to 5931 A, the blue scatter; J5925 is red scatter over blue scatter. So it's 0.85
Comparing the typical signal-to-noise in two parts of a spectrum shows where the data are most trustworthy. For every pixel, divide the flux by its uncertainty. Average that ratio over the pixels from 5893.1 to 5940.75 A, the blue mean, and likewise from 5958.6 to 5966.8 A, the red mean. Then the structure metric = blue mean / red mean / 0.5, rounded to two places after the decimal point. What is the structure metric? 1.89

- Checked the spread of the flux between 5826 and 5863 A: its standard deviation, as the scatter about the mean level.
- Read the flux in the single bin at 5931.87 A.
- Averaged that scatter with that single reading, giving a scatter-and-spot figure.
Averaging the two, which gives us 7.26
